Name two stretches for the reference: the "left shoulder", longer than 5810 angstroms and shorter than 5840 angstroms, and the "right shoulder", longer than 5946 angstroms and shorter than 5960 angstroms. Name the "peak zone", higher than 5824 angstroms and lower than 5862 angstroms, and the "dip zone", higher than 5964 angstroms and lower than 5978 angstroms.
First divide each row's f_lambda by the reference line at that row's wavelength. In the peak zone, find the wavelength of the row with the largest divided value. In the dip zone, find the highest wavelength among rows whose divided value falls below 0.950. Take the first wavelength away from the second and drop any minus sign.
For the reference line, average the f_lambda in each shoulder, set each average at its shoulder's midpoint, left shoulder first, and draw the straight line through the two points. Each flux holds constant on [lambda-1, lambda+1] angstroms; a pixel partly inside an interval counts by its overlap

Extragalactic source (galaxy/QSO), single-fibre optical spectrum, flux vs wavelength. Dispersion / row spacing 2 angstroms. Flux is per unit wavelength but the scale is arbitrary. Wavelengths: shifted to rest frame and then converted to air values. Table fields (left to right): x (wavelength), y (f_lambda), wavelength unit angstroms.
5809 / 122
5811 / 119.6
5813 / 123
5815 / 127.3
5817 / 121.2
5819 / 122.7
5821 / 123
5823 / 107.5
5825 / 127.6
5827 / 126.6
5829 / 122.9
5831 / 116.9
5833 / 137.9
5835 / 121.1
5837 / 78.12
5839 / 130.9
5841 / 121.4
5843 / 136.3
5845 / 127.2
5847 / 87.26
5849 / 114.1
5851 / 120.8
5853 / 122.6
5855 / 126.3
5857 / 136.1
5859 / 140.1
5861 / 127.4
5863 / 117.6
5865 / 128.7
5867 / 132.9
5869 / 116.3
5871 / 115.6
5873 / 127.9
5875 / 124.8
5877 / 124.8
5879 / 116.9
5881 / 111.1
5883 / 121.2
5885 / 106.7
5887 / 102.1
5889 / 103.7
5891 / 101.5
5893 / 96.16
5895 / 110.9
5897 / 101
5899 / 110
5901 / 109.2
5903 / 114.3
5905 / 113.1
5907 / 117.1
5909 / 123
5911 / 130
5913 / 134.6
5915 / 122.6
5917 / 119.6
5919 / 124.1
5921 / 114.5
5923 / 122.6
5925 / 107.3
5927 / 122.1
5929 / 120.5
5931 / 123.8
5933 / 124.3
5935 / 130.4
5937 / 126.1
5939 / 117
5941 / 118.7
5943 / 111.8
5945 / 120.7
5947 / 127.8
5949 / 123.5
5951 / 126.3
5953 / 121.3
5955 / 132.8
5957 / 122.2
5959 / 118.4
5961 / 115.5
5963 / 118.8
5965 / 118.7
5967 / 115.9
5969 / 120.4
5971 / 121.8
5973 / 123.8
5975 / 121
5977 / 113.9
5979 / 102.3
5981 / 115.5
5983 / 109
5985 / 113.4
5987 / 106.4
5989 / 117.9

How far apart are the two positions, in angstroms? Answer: 118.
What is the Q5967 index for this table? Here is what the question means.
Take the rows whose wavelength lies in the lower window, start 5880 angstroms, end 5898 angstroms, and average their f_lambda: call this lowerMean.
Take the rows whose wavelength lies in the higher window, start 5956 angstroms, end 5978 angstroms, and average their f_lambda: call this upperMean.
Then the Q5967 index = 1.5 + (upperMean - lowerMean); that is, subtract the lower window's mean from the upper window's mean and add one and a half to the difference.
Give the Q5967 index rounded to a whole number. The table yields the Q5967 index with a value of 15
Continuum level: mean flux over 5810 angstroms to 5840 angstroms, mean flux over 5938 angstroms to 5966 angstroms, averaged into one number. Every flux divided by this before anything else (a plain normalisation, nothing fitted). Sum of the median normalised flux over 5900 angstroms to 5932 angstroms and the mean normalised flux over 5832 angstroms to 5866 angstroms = 2.02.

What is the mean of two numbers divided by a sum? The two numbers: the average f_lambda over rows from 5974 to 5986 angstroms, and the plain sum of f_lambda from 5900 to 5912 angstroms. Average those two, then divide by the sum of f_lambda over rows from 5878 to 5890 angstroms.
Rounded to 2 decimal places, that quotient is 0.62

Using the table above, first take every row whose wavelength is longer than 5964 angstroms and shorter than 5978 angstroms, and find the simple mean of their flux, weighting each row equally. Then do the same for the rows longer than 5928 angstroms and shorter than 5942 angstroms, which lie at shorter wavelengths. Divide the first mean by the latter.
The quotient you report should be 0.97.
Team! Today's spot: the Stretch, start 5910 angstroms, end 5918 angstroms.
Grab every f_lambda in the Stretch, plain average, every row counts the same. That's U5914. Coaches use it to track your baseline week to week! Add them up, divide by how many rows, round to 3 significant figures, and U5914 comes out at 127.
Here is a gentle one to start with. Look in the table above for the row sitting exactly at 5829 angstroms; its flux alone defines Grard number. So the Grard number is 122.9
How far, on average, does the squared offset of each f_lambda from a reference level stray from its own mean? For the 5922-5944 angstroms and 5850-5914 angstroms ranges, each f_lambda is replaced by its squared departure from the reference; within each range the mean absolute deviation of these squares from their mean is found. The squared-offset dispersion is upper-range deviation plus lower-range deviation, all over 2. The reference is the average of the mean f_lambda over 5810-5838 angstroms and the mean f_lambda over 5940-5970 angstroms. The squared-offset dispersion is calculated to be 78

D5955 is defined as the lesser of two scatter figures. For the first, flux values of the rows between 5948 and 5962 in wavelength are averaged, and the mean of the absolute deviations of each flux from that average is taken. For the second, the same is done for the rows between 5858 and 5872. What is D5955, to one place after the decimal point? 4.0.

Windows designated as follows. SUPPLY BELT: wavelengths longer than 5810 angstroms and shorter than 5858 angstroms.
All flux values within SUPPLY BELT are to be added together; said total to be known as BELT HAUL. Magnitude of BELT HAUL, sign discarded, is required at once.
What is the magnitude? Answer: 2898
